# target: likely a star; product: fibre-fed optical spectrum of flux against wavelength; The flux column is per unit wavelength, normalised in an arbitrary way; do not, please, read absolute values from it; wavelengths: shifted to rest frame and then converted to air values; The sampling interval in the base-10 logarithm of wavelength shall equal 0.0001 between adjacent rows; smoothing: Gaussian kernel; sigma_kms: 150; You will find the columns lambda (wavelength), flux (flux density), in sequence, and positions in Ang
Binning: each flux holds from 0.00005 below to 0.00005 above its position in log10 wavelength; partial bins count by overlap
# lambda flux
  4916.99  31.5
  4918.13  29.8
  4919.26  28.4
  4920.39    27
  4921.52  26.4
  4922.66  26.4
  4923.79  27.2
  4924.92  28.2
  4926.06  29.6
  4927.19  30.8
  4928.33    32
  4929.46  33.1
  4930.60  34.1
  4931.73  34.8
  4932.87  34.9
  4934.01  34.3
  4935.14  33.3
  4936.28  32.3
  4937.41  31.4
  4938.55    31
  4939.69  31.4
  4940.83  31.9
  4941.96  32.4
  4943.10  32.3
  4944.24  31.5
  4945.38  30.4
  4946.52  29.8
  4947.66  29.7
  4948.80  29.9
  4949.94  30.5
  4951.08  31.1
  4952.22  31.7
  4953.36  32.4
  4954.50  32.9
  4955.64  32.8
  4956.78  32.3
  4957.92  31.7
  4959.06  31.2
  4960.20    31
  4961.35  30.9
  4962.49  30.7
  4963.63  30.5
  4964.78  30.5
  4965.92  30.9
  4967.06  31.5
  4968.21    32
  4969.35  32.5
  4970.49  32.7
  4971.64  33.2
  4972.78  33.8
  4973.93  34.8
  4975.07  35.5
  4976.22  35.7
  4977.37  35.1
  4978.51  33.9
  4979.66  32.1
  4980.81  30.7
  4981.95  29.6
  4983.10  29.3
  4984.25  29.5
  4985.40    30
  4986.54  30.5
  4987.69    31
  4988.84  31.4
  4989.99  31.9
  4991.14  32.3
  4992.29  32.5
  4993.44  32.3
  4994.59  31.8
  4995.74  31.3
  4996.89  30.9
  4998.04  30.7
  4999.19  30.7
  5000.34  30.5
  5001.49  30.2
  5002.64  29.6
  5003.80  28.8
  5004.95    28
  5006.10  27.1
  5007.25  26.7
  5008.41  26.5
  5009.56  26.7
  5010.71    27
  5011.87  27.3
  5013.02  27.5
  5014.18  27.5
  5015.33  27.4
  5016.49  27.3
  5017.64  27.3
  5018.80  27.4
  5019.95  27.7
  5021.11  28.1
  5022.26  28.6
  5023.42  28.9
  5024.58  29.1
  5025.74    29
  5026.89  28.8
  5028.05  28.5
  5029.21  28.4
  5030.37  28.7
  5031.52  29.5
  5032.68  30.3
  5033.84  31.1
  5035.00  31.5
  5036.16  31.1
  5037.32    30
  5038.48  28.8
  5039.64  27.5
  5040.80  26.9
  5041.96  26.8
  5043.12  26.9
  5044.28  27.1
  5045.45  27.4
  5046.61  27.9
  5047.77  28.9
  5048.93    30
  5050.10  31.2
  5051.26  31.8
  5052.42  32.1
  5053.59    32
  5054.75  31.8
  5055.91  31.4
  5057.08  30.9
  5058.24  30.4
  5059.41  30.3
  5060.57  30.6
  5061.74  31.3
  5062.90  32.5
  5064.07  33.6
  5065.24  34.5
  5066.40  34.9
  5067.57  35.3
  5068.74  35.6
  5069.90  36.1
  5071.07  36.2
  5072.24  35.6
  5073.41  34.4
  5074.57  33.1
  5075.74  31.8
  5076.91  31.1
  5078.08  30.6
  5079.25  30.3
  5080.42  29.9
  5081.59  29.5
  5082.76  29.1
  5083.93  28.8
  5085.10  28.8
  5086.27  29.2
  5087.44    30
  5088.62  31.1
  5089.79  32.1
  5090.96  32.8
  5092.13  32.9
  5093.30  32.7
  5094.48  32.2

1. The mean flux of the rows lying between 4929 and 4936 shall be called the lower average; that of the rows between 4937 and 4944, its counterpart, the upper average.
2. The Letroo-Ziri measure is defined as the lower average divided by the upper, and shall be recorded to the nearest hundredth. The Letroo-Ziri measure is 1.07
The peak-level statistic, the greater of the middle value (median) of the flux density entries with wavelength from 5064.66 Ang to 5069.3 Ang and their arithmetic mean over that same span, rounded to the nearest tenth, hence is 35.1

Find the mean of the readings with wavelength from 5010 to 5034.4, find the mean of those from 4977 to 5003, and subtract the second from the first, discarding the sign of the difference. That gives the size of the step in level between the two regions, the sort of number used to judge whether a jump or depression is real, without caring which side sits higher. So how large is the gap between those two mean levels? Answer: 2.9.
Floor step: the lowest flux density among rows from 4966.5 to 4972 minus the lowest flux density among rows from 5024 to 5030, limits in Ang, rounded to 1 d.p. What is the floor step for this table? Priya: 3.1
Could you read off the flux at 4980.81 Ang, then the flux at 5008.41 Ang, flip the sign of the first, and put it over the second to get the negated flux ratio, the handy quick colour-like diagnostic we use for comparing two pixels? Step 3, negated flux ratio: -1.16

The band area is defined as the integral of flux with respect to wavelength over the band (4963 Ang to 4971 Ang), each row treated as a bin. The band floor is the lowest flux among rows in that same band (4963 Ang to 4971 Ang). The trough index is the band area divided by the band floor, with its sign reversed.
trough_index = -8.27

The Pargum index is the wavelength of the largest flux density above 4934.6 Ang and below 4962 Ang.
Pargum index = 4935.14 Ang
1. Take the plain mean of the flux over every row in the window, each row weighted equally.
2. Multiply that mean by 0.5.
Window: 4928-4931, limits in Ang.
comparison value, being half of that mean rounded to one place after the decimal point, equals 16.5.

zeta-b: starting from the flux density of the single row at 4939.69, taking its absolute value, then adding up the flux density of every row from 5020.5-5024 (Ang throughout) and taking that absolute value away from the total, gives 54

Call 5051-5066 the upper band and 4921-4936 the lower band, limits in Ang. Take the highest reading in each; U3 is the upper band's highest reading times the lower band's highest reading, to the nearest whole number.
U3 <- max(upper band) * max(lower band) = 1204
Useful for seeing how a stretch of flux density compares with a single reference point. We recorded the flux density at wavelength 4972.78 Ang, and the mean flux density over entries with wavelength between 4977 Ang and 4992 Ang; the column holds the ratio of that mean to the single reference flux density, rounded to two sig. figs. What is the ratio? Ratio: 0.93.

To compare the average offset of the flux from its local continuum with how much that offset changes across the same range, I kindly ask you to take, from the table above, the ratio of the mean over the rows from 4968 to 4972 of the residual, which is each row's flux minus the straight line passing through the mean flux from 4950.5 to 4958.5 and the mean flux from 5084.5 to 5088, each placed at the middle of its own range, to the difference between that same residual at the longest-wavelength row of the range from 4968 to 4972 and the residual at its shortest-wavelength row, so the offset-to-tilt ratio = 0.6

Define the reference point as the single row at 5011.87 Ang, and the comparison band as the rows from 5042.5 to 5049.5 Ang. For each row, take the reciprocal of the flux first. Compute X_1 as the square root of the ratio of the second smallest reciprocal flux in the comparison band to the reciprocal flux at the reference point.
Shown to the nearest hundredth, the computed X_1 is 0.97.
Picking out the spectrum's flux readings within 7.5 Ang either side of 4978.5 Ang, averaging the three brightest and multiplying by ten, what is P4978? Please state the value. 354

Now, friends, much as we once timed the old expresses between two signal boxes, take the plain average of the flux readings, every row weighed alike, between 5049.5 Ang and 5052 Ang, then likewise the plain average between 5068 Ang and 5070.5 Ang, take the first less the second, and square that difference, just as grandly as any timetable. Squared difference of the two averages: 19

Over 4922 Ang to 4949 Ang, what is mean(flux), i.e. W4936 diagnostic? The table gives 31.4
